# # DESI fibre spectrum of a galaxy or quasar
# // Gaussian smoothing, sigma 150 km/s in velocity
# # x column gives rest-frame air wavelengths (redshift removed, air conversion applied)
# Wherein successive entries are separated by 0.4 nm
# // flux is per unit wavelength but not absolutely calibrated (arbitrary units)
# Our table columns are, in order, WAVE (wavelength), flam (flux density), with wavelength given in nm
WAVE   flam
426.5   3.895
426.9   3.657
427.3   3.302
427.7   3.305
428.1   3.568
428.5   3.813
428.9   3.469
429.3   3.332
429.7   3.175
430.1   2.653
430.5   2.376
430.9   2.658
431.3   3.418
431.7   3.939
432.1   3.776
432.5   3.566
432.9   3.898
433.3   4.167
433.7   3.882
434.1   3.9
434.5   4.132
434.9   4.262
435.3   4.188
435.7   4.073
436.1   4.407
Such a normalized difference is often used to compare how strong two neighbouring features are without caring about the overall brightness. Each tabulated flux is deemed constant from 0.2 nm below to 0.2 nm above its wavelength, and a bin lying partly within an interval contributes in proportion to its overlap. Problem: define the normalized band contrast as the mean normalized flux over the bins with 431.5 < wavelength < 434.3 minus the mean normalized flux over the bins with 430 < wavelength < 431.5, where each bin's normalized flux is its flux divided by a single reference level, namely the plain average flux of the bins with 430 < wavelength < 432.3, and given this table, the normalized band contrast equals 0.35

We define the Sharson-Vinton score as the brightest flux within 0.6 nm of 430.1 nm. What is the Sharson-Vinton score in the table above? 3.175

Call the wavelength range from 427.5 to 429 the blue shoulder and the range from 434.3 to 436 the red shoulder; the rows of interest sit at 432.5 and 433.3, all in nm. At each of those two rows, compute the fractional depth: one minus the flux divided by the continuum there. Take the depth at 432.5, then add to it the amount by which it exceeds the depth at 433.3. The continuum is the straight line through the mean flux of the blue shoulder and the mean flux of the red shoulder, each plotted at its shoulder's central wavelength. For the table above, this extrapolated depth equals 0.2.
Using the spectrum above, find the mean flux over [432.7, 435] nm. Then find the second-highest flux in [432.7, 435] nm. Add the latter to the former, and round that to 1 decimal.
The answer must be 8.2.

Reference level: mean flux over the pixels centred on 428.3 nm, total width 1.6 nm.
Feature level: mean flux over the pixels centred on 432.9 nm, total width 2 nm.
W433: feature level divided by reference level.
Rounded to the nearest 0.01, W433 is 1.09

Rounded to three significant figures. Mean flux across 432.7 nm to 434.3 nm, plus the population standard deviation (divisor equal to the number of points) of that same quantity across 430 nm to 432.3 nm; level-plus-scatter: 4.56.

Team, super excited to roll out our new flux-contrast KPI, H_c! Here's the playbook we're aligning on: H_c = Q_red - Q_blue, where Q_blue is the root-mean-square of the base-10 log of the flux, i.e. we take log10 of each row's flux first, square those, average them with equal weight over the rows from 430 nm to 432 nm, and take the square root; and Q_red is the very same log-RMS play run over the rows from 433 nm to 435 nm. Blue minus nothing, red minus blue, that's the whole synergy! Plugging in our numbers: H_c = 0.13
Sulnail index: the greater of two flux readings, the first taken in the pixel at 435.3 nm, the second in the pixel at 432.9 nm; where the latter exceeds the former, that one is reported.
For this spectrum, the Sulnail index 4.2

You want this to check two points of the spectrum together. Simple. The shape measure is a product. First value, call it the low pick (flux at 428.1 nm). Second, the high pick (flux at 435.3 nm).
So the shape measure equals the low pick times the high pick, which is 14.9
